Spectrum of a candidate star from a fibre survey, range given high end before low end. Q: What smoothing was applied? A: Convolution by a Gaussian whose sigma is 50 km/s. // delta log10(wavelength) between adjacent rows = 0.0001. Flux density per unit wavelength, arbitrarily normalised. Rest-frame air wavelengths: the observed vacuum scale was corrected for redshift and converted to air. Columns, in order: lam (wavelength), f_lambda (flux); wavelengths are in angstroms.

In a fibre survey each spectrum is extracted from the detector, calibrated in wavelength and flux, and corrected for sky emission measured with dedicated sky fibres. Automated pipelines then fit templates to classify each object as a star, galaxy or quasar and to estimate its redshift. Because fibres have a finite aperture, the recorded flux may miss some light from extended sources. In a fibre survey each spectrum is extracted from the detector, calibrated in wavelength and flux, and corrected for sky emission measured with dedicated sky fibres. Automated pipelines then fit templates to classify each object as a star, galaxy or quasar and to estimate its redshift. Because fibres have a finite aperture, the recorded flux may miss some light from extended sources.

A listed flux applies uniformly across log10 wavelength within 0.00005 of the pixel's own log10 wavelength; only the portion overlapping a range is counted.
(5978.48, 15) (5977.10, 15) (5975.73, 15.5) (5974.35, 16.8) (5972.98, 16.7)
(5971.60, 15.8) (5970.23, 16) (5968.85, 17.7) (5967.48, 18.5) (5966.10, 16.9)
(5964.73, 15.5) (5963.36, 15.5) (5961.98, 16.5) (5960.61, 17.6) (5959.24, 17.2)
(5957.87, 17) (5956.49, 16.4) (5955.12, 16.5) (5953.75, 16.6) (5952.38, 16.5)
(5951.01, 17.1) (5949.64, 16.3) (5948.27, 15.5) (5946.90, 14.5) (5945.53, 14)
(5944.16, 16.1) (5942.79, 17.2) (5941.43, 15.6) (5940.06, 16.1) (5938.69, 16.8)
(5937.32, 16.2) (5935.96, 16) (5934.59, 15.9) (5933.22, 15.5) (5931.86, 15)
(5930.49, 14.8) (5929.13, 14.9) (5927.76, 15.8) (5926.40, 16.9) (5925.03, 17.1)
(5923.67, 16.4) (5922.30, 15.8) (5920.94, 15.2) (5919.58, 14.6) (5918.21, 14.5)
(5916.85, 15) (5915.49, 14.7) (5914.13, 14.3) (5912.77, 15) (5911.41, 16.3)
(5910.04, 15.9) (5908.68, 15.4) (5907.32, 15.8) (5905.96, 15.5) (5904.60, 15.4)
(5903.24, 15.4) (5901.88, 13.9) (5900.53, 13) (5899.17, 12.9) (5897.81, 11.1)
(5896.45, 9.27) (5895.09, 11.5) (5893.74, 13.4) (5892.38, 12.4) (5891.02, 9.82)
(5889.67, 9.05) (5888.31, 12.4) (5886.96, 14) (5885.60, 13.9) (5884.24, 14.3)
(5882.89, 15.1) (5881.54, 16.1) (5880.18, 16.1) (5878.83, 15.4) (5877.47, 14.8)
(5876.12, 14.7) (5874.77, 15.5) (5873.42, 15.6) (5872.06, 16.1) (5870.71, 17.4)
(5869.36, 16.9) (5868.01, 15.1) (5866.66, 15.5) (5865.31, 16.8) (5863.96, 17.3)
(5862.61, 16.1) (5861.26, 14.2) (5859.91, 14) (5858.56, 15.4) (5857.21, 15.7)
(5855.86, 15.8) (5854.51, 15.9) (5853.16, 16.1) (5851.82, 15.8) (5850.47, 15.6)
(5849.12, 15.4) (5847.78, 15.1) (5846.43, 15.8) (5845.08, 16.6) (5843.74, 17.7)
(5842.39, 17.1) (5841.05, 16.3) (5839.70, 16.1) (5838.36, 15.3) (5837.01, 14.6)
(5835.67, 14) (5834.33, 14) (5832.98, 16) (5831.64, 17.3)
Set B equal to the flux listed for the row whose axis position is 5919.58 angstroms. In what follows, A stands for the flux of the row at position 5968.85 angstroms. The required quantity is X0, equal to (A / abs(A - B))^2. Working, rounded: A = 17.7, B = 14.6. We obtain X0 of 33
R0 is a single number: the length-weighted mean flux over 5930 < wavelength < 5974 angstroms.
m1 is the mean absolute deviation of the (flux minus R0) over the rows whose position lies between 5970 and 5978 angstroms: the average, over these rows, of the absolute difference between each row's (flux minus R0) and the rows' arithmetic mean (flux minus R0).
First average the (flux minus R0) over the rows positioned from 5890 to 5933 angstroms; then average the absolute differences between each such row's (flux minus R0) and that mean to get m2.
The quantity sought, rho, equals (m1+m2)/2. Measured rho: 1.00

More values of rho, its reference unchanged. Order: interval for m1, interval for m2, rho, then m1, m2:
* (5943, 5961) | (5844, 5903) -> 1.17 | 0.76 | 1.59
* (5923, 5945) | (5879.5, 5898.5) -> 1.27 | 0.58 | 1.95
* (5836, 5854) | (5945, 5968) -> 0.72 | 0.64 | 0.81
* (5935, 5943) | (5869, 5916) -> 1.04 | 0.46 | 1.63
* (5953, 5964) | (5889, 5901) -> 0.93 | 0.45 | 1.40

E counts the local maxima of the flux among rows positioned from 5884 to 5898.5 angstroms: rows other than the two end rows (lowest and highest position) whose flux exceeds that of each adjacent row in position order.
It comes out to 2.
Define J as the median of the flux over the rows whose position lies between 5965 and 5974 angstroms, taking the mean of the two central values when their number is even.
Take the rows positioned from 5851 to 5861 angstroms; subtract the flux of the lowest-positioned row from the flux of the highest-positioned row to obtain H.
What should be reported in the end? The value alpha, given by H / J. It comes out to -0.11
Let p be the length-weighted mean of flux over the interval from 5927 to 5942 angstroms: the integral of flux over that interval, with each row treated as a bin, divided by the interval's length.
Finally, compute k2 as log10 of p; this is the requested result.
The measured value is 1.196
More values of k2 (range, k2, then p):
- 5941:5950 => 1.193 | 15.6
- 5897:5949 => 1.183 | 15.3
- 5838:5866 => 1.202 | 15.9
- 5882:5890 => 1.127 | 13.4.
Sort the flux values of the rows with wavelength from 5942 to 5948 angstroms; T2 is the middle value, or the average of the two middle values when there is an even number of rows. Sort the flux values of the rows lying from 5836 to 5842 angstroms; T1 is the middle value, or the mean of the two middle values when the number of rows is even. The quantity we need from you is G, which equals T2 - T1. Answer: -0.4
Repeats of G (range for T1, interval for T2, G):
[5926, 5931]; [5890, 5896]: -3.4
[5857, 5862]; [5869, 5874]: 1.7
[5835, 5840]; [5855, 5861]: 0.6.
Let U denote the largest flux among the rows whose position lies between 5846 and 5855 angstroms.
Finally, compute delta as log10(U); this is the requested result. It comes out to 1.21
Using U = 16.1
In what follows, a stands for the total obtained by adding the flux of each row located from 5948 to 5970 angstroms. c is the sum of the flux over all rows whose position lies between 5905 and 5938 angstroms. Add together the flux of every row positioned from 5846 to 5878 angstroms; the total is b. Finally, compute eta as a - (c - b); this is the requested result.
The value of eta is 271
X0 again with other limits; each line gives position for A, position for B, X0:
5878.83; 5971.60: 1482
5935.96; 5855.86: 6400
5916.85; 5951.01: 51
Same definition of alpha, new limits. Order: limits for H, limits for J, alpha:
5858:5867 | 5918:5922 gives 0.01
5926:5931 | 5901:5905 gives -0.14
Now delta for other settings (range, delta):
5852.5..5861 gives 1.21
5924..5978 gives 1.27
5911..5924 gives 1.21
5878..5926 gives 1.23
